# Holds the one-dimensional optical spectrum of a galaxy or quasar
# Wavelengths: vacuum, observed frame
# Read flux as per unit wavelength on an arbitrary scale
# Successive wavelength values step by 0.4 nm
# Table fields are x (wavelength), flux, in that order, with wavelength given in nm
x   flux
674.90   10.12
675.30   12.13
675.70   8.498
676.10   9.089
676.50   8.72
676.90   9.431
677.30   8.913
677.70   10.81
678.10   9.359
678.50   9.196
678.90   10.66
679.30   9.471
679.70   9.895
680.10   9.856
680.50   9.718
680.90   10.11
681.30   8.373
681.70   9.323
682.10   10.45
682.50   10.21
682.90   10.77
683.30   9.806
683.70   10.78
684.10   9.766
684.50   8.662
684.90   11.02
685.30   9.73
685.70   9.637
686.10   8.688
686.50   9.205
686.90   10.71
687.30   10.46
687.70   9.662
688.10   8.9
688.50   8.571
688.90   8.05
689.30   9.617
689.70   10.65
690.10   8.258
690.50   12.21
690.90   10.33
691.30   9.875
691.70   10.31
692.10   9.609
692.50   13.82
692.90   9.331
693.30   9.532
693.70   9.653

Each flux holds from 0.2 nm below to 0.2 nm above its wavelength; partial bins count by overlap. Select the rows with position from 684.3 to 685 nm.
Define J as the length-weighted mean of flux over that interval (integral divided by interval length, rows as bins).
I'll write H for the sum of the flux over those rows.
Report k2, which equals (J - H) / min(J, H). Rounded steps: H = 19.7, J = 9.7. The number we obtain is -1.03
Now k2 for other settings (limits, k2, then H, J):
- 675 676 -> -1.03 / 20.6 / 10.2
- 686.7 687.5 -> -1.00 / 21.2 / 10.6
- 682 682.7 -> -1.00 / 20.7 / 10.3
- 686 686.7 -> -0.99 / 17.9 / 9.0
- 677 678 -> -1.02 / 19.7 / 9.8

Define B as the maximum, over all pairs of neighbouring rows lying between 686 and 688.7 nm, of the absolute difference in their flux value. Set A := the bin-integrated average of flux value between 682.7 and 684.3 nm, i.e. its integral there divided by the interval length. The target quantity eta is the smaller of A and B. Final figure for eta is 1.5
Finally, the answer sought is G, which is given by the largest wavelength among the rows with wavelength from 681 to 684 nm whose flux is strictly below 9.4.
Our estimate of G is 681.70 nm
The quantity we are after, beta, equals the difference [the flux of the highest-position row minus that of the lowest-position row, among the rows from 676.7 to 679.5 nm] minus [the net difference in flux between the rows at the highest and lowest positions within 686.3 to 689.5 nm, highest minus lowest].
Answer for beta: 0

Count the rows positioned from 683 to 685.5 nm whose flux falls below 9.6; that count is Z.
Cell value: 1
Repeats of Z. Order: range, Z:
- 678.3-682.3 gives 4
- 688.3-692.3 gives 3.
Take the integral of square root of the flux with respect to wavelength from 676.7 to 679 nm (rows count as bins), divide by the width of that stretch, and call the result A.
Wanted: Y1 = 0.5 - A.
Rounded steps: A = 3.11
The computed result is -2.61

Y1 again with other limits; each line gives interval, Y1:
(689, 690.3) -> -2.56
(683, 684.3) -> -2.69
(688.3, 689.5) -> -2.46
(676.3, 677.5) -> -2.50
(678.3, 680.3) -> -2.63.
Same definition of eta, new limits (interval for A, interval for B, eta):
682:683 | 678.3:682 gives 1.7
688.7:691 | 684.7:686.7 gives 1.3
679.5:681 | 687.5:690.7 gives 4.0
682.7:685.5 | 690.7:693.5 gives 4.5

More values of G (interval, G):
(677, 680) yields 678.50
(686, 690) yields 688.90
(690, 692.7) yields 690.10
